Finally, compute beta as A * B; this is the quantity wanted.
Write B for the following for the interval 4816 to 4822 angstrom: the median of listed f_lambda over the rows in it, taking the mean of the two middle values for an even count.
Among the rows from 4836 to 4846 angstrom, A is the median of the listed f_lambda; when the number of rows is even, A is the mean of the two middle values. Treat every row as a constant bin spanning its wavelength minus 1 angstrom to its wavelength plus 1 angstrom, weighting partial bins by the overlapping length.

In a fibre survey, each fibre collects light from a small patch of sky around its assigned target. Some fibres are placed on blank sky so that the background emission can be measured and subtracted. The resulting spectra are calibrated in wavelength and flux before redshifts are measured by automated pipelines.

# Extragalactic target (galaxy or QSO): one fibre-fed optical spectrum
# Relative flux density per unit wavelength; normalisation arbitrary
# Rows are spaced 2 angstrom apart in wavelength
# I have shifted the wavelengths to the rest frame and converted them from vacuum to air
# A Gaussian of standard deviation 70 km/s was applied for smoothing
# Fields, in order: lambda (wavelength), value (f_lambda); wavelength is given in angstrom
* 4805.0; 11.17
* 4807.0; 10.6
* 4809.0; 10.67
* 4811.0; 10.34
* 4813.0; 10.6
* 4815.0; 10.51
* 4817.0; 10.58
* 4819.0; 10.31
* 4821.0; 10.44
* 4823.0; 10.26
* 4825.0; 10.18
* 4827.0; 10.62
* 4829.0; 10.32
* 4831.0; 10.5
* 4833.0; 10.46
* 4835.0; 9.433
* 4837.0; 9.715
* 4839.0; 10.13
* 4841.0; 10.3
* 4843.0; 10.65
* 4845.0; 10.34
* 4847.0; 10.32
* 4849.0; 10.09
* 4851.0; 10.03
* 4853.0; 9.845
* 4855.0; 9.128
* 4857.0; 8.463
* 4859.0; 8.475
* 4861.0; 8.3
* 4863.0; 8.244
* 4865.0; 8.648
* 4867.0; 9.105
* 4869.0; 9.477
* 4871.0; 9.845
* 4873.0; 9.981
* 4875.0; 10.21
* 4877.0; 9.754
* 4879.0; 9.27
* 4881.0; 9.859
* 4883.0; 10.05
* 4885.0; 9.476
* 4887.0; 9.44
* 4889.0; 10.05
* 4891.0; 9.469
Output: 108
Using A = 10.3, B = 10.4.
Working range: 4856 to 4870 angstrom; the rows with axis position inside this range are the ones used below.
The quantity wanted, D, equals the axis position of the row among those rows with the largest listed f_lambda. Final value 4869.0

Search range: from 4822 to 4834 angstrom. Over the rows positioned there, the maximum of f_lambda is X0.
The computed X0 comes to 10.62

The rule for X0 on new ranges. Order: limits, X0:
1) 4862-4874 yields 9.981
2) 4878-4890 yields 10.05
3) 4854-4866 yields 9.128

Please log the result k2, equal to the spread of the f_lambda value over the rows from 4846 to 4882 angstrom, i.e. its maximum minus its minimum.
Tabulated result 2.1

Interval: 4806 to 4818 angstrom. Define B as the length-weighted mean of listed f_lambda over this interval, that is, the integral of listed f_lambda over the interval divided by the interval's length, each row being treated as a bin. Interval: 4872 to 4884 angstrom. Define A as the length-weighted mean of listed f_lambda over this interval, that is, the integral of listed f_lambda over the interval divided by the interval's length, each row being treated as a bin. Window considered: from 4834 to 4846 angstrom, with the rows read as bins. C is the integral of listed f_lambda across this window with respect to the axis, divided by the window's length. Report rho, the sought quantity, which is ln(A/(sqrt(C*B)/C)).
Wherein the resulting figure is 2.27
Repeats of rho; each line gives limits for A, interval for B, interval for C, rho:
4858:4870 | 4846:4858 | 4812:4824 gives 2.20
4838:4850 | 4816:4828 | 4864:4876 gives 2.29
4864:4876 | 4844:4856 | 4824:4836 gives 2.27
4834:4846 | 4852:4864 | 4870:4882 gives 2.37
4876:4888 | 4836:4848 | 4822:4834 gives 2.27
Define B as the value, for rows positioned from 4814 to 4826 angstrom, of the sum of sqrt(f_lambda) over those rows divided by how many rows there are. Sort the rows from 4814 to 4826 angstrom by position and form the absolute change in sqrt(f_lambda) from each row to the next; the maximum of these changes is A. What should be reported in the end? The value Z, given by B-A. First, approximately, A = 0.042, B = 3.22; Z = 3.18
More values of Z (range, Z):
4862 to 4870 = 2.90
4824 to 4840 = 3.03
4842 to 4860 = 3.00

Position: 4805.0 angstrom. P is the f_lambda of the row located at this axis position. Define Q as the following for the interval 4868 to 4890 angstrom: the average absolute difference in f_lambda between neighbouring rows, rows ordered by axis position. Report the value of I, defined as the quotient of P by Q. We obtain 30.4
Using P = 11.17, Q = 0.37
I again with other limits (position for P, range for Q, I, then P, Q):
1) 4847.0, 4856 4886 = 32.1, 10.32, 0.32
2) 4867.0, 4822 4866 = 31.3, 9.105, 0.29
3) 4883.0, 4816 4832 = 44.5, 10.05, 0.23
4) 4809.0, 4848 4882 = 31.8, 10.67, 0.34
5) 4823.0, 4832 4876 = 32.4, 10.26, 0.32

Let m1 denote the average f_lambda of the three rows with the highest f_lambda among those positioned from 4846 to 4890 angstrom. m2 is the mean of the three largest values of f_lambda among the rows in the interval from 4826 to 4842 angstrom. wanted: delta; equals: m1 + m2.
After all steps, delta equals 20.73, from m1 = 10.2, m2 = 10.5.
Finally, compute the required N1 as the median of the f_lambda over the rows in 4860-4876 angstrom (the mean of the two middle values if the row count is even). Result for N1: 9.3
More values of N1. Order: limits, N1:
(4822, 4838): 10.3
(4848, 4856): 9.9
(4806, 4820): 10.6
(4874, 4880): 9.8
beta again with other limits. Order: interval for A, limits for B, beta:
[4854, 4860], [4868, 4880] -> 83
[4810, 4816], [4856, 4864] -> 88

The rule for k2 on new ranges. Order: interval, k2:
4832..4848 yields 1.2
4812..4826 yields 0.4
